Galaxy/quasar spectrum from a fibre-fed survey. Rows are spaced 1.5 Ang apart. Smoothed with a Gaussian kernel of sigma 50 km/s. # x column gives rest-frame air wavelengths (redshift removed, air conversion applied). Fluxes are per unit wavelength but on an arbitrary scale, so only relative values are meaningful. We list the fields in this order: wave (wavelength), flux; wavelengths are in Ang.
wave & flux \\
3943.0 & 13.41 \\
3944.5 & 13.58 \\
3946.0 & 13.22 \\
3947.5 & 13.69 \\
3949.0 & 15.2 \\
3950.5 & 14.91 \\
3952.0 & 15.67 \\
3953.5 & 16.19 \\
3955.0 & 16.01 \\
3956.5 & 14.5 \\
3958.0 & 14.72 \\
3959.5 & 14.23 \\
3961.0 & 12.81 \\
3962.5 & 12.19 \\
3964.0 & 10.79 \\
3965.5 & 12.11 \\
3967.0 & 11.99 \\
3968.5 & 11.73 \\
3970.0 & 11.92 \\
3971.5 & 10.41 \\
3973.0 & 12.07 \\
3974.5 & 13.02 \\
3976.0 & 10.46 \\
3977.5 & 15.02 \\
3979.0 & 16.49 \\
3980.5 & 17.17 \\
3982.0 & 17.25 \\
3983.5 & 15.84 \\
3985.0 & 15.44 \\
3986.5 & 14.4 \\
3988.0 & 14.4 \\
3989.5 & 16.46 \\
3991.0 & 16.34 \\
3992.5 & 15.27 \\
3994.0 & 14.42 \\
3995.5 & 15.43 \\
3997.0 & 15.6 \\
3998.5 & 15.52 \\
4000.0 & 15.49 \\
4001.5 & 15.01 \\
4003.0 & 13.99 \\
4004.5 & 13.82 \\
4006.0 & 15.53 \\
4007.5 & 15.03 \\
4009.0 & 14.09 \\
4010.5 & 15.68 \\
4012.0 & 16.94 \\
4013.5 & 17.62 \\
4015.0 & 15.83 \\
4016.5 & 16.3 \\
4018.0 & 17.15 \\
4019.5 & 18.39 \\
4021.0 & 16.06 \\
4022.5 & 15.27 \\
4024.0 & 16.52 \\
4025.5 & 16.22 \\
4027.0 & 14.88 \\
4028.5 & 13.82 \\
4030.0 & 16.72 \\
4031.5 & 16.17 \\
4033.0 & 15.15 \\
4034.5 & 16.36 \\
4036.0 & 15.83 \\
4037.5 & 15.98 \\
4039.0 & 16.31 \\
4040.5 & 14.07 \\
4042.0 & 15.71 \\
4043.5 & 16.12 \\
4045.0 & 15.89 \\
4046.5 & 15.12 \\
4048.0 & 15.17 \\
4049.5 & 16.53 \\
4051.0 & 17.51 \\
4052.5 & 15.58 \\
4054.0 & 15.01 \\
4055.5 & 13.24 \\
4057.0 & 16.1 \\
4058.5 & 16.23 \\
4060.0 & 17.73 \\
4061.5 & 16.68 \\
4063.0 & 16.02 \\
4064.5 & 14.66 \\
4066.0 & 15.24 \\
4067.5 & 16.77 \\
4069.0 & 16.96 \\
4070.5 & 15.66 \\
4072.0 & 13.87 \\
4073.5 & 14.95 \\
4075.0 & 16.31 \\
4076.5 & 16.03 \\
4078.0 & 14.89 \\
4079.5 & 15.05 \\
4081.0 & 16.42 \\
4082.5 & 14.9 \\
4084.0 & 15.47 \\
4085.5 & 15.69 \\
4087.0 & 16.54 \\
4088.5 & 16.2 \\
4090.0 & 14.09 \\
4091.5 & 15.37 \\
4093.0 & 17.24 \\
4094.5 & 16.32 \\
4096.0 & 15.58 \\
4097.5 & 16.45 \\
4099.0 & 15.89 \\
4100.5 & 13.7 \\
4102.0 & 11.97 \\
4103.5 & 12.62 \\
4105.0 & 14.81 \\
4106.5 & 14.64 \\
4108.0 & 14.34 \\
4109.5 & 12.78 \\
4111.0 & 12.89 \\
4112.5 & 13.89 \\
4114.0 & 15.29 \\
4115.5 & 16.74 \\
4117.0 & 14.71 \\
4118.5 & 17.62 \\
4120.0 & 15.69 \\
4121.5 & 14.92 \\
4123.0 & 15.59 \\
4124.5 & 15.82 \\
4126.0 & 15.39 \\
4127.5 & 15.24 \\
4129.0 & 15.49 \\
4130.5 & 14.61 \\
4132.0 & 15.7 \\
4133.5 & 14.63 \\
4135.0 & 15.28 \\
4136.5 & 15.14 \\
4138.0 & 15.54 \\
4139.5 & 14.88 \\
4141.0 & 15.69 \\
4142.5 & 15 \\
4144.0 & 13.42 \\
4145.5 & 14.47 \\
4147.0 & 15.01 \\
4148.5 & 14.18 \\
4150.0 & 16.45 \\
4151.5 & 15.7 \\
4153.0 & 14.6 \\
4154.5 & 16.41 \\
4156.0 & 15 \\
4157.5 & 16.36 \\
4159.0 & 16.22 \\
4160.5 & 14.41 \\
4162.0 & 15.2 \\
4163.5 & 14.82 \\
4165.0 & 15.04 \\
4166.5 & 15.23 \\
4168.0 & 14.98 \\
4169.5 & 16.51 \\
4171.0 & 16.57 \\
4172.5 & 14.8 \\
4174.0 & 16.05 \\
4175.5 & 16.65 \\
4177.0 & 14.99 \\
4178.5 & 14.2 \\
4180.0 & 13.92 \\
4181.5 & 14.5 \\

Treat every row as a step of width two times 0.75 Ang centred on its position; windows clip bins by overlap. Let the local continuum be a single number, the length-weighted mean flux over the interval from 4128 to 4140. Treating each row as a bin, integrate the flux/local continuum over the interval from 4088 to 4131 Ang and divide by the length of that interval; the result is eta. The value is 0.99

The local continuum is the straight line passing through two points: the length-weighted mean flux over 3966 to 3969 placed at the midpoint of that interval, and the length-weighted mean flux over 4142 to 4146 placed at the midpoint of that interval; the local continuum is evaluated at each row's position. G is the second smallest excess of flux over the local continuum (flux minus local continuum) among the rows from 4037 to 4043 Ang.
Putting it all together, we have 2.83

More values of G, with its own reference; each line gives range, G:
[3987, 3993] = 3.05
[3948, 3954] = 3.55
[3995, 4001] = 3.17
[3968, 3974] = -0.17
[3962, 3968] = 0.10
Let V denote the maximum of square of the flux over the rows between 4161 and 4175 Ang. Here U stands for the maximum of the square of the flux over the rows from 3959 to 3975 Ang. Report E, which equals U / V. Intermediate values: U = 202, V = 275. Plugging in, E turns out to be 0.74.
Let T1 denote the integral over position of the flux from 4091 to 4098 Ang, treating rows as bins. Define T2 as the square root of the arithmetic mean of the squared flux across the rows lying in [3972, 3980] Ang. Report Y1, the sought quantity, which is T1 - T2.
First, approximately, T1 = 113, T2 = 14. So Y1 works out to 100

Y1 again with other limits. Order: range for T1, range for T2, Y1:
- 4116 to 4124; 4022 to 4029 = 111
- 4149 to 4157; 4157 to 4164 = 109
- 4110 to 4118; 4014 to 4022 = 101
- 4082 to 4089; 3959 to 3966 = 98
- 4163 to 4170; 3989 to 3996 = 91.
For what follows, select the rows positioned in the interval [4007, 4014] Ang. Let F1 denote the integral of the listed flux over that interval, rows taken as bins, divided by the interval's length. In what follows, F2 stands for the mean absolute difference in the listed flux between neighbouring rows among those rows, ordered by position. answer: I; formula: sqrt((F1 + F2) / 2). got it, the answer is 2.91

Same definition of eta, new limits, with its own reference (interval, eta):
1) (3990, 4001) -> 1.02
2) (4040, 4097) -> 1.04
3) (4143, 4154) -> 0.98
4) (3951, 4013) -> 0.95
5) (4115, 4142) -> 1.02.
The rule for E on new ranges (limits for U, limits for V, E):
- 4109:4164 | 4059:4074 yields 0.99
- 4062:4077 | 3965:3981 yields 0.98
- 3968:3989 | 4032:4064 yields 0.95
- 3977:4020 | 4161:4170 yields 1.24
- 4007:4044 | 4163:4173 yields 1.23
